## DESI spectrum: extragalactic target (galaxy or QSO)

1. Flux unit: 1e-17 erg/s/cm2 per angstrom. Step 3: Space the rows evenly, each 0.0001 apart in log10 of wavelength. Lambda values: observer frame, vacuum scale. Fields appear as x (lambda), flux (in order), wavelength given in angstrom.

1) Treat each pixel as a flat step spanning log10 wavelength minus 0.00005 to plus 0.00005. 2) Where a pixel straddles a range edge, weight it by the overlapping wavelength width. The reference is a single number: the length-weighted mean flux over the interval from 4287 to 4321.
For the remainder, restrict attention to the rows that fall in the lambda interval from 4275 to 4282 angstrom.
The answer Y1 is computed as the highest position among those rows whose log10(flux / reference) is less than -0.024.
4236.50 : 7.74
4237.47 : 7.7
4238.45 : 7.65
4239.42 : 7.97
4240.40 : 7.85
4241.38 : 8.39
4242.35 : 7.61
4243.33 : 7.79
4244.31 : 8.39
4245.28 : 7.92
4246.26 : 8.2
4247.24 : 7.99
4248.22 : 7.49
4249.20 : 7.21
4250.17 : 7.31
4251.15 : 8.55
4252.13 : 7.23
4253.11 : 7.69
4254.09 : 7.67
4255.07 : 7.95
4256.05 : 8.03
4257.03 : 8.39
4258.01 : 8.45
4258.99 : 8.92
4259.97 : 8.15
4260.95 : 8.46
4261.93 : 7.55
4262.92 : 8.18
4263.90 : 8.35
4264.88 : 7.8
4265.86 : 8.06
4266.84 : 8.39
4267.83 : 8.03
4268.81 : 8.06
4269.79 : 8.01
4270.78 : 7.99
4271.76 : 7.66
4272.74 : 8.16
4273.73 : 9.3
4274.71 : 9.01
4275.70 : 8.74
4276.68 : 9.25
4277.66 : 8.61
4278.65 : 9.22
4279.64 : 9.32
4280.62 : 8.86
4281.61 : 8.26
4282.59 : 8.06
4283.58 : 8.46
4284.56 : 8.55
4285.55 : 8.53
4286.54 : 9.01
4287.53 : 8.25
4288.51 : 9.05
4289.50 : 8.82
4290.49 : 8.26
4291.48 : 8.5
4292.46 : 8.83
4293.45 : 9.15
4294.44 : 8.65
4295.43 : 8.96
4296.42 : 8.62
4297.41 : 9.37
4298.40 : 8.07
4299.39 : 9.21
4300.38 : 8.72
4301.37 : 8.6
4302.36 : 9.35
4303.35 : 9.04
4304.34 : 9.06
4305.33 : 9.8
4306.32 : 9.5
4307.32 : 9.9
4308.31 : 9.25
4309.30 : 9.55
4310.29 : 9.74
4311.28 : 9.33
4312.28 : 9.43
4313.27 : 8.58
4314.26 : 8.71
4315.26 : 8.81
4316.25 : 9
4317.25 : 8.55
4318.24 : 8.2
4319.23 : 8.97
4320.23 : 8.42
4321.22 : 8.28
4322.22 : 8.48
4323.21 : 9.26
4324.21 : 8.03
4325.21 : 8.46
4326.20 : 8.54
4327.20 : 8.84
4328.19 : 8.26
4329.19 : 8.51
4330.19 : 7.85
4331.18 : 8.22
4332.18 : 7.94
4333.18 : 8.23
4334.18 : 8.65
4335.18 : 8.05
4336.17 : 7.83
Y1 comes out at 4281.61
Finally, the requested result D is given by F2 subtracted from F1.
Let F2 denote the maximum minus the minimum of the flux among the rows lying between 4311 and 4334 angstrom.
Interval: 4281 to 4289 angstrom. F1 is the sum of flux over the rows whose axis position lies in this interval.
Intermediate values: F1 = 68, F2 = 1.58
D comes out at 67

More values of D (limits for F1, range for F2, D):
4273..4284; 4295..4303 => 96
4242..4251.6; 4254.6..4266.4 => 77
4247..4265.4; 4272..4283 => 150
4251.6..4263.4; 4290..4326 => 95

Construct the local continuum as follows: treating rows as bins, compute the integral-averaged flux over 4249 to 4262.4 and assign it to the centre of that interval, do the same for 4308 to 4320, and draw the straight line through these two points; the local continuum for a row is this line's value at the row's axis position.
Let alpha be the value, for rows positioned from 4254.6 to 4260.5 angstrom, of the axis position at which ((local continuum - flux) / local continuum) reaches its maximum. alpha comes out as 4255.07 angstrom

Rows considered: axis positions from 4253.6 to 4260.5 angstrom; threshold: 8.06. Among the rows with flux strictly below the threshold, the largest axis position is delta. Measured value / 4256.05 angstrom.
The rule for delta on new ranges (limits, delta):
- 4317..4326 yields 4324.21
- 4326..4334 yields 4332.18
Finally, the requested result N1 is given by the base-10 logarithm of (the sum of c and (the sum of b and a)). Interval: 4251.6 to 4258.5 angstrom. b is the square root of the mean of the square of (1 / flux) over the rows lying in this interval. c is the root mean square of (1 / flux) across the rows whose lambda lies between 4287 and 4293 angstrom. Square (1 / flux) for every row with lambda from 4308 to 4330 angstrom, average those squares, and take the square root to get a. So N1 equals -0.447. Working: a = 0.114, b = 0.127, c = 0.116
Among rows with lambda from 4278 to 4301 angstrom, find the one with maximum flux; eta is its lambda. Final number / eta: 4297.41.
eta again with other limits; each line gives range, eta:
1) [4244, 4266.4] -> 4258.99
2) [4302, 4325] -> 4307.32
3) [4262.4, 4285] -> 4279.64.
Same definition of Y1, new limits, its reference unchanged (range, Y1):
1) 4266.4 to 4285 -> 4283.58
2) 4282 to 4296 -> 4290.49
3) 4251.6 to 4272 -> 4271.76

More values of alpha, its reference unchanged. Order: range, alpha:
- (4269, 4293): 4271.76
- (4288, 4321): 4318.24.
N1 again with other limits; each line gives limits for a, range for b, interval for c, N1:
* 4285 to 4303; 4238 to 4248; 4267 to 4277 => -0.444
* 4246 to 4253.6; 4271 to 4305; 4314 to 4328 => -0.442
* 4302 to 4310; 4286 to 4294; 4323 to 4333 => -0.468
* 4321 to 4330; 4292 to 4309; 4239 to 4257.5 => -0.449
